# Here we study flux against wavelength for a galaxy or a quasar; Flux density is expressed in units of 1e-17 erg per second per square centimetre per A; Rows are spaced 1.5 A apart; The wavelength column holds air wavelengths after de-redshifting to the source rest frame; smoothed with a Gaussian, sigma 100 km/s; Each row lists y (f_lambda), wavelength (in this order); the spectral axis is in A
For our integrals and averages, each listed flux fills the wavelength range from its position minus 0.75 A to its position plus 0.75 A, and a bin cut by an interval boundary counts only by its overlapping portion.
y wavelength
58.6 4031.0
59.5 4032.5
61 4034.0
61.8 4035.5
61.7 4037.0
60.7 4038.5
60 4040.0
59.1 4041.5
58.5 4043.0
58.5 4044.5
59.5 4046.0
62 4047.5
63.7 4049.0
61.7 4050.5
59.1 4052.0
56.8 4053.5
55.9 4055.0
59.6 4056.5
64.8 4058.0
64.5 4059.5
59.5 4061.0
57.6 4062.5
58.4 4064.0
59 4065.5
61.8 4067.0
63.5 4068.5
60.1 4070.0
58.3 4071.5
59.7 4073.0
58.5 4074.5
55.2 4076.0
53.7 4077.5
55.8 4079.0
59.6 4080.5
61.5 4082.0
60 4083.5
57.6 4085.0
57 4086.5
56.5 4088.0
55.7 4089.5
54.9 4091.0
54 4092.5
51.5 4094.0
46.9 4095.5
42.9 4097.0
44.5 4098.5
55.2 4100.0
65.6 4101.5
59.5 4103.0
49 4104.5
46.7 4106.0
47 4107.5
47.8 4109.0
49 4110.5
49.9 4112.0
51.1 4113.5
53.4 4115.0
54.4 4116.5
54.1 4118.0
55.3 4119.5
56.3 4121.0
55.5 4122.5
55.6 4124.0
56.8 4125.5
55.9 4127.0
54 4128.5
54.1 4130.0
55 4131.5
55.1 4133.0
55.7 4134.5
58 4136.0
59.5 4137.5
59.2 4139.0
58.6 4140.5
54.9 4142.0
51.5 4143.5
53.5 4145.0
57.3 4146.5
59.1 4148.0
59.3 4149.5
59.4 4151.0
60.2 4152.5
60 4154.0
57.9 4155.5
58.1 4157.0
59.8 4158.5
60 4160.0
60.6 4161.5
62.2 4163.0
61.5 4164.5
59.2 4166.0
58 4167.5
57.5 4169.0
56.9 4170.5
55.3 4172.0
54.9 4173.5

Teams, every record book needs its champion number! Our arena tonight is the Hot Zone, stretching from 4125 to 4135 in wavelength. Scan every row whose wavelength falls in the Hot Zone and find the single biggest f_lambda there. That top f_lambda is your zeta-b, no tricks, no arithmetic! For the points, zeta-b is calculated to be 56.8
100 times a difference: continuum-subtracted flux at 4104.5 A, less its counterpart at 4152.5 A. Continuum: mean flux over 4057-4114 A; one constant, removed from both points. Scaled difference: -1120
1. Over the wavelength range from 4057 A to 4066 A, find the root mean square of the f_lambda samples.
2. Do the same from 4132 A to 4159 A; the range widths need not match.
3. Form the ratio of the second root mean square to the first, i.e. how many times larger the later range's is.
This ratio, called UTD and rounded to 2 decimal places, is 0.95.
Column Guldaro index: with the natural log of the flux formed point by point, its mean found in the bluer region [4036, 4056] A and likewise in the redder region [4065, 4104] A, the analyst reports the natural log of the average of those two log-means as 1.40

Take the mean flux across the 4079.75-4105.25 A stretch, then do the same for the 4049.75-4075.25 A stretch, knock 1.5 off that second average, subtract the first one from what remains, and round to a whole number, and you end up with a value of 4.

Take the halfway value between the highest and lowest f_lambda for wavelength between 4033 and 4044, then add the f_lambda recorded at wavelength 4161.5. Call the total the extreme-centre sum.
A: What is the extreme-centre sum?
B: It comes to 121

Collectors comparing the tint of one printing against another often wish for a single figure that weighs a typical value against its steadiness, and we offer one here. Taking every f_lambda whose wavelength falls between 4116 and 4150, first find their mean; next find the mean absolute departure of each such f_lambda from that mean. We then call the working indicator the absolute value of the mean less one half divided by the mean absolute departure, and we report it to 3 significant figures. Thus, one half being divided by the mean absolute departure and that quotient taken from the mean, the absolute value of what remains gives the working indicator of 55.7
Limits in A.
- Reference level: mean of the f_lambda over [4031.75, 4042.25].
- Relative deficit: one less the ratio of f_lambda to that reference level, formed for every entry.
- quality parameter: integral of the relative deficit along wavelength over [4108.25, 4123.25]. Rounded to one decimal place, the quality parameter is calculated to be 1.9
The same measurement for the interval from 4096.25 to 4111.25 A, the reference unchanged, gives 2.4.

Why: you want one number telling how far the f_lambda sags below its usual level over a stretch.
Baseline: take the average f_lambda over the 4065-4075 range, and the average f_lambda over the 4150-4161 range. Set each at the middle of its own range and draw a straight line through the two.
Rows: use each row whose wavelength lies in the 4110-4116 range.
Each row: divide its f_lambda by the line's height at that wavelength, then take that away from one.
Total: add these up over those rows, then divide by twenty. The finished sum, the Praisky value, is 0.030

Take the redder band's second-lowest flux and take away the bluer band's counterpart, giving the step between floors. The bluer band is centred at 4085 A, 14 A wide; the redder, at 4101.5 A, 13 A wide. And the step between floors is -11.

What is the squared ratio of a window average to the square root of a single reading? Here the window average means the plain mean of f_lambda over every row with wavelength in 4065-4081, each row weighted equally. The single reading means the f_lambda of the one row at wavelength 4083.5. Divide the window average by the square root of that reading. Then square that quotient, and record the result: 57.3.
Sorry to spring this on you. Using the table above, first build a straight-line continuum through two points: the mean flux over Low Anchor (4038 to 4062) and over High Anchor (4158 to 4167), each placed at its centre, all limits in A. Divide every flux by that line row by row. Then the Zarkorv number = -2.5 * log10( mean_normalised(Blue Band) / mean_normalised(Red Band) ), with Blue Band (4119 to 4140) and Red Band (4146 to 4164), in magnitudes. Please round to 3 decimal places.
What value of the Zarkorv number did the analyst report 0.062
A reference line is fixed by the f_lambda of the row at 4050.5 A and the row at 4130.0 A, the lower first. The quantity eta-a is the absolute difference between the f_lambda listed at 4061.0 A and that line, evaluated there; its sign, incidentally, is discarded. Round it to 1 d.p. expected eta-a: 1.2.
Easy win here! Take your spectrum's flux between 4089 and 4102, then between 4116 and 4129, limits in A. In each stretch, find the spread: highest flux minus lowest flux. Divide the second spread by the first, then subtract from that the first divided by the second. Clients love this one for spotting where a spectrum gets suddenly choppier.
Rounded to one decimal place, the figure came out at -8.0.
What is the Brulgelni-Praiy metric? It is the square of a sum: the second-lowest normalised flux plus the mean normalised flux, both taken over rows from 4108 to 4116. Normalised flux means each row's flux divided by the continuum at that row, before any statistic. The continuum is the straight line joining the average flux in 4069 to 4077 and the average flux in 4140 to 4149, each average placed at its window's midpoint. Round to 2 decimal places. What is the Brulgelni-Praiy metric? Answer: 3.03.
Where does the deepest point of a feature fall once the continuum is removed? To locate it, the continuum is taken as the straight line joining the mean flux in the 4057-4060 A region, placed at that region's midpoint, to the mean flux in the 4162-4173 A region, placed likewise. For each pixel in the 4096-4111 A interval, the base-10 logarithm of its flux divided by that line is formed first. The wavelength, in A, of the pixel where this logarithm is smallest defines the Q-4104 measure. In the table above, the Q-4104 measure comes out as 4097.0 A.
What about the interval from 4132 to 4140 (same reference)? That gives 4133.0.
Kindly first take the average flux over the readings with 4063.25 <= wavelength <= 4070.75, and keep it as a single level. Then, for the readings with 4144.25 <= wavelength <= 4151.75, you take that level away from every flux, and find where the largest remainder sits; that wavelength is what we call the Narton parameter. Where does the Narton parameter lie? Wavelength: 4151.0 A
